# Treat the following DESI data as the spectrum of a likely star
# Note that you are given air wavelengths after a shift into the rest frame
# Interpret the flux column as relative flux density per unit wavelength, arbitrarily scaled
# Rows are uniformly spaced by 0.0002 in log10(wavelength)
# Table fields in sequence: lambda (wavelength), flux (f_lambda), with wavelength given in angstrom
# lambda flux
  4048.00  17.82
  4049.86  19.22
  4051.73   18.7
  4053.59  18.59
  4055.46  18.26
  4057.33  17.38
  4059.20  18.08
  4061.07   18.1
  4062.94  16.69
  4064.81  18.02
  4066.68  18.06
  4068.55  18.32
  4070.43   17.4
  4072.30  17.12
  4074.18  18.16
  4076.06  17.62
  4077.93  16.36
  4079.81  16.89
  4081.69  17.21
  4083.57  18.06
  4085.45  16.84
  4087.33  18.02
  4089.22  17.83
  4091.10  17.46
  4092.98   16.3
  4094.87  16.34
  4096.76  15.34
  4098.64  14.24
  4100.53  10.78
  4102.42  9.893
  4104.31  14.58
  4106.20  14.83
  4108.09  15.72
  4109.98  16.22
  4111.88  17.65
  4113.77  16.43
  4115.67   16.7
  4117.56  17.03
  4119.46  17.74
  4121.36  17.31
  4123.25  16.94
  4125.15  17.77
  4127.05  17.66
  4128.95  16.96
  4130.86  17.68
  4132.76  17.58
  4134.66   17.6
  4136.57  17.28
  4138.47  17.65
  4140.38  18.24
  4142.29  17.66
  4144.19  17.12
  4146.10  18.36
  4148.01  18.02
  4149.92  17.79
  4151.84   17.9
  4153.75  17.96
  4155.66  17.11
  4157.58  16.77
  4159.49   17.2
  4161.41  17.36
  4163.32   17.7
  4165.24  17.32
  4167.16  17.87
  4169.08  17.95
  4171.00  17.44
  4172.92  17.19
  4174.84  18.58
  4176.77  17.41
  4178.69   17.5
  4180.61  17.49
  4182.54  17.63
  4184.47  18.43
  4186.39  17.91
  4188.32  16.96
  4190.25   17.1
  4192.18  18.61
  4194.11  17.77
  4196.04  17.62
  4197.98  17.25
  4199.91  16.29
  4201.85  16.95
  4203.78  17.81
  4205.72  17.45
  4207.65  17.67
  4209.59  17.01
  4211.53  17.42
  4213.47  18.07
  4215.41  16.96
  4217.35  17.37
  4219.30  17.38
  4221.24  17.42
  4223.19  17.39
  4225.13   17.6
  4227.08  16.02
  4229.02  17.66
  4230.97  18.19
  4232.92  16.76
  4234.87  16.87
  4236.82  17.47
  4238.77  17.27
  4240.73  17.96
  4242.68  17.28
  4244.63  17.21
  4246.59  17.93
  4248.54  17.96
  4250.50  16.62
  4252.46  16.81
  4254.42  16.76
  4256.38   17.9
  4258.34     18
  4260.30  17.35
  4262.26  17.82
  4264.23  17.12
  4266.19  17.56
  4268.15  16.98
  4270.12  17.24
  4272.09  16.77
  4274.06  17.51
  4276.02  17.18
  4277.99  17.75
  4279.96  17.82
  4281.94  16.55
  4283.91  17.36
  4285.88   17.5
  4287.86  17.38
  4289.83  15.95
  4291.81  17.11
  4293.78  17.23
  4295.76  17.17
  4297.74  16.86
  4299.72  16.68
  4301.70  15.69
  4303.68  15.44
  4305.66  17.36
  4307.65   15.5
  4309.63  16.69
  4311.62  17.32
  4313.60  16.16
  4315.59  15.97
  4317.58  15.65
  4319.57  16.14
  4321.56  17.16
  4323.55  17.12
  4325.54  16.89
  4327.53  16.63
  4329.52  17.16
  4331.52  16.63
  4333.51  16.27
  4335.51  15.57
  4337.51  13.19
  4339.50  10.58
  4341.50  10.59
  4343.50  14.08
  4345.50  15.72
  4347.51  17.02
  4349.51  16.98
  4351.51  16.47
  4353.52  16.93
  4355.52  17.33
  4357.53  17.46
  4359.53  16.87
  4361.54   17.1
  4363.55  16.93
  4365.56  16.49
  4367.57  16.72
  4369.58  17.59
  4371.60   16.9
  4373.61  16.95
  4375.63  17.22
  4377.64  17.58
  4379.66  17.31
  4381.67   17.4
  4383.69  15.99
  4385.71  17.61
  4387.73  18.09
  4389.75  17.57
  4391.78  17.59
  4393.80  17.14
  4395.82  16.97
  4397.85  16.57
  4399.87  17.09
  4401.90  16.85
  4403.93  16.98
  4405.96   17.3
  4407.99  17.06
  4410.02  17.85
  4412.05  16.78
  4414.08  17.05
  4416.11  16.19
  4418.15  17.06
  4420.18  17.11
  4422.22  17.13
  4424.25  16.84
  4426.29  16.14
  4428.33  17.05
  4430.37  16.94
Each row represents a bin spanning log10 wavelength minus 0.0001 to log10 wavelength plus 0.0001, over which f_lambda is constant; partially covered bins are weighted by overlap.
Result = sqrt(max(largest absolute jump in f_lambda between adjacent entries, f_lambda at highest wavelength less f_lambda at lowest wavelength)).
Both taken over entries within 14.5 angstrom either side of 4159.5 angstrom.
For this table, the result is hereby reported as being 0.9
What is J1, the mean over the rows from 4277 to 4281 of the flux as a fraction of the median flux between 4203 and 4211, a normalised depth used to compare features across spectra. 1.01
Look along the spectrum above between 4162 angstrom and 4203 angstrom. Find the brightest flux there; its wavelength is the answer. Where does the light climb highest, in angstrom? 4192.18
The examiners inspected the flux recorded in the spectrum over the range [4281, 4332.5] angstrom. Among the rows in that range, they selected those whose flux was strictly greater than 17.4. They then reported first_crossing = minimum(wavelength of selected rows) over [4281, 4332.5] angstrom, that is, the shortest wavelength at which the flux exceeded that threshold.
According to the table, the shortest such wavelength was 4285.88 angstrom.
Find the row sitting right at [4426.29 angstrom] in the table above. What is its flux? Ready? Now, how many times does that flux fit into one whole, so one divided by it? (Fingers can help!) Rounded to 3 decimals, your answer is 0.062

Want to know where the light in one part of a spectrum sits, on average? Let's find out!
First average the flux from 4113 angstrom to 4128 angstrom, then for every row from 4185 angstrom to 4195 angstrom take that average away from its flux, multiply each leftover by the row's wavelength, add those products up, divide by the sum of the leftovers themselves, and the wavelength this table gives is 4191.4 angstrom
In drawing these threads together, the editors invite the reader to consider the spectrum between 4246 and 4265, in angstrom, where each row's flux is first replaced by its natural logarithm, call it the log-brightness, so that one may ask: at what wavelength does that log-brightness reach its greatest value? 4258.34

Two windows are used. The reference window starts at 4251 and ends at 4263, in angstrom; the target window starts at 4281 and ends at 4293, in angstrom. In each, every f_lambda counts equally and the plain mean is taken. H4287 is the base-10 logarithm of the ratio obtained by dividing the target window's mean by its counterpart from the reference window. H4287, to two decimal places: -0.01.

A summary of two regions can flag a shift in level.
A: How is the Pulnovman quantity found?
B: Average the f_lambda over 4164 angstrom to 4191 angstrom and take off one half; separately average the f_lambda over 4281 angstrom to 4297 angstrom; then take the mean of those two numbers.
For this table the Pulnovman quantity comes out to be 17.08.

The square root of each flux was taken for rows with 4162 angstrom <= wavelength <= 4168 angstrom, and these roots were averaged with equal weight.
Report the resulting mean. 4.20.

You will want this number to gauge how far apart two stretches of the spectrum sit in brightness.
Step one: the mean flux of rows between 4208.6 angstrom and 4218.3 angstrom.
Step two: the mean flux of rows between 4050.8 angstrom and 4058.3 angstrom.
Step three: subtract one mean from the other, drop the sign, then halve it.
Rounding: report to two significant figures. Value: 0.43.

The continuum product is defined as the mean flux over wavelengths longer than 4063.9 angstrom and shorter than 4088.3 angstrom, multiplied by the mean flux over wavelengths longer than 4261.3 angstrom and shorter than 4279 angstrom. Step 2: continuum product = 304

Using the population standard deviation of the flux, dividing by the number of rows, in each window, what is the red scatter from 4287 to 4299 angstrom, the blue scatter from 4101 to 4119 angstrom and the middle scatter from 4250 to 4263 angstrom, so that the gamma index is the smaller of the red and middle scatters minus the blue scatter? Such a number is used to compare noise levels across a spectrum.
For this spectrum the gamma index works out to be -1.7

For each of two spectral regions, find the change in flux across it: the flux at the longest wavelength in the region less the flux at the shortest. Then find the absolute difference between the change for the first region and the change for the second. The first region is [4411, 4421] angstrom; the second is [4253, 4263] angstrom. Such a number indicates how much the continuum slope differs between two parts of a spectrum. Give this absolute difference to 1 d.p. 0.7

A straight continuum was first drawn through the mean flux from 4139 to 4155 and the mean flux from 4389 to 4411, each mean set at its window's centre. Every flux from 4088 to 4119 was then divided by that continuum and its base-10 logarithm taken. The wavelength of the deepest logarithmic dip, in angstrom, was 4102.42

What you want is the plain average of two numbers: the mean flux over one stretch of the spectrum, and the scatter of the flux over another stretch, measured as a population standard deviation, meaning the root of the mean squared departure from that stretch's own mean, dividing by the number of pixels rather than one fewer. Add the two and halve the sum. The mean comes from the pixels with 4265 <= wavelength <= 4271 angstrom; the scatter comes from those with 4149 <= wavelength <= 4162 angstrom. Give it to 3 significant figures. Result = 8.84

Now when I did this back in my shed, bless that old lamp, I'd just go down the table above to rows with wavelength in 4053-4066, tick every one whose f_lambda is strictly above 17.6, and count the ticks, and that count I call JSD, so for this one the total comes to 5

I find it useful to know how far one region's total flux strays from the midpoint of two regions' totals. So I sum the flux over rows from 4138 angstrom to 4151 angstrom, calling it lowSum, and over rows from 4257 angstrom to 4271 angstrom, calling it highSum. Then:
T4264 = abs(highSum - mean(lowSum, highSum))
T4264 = 1.4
